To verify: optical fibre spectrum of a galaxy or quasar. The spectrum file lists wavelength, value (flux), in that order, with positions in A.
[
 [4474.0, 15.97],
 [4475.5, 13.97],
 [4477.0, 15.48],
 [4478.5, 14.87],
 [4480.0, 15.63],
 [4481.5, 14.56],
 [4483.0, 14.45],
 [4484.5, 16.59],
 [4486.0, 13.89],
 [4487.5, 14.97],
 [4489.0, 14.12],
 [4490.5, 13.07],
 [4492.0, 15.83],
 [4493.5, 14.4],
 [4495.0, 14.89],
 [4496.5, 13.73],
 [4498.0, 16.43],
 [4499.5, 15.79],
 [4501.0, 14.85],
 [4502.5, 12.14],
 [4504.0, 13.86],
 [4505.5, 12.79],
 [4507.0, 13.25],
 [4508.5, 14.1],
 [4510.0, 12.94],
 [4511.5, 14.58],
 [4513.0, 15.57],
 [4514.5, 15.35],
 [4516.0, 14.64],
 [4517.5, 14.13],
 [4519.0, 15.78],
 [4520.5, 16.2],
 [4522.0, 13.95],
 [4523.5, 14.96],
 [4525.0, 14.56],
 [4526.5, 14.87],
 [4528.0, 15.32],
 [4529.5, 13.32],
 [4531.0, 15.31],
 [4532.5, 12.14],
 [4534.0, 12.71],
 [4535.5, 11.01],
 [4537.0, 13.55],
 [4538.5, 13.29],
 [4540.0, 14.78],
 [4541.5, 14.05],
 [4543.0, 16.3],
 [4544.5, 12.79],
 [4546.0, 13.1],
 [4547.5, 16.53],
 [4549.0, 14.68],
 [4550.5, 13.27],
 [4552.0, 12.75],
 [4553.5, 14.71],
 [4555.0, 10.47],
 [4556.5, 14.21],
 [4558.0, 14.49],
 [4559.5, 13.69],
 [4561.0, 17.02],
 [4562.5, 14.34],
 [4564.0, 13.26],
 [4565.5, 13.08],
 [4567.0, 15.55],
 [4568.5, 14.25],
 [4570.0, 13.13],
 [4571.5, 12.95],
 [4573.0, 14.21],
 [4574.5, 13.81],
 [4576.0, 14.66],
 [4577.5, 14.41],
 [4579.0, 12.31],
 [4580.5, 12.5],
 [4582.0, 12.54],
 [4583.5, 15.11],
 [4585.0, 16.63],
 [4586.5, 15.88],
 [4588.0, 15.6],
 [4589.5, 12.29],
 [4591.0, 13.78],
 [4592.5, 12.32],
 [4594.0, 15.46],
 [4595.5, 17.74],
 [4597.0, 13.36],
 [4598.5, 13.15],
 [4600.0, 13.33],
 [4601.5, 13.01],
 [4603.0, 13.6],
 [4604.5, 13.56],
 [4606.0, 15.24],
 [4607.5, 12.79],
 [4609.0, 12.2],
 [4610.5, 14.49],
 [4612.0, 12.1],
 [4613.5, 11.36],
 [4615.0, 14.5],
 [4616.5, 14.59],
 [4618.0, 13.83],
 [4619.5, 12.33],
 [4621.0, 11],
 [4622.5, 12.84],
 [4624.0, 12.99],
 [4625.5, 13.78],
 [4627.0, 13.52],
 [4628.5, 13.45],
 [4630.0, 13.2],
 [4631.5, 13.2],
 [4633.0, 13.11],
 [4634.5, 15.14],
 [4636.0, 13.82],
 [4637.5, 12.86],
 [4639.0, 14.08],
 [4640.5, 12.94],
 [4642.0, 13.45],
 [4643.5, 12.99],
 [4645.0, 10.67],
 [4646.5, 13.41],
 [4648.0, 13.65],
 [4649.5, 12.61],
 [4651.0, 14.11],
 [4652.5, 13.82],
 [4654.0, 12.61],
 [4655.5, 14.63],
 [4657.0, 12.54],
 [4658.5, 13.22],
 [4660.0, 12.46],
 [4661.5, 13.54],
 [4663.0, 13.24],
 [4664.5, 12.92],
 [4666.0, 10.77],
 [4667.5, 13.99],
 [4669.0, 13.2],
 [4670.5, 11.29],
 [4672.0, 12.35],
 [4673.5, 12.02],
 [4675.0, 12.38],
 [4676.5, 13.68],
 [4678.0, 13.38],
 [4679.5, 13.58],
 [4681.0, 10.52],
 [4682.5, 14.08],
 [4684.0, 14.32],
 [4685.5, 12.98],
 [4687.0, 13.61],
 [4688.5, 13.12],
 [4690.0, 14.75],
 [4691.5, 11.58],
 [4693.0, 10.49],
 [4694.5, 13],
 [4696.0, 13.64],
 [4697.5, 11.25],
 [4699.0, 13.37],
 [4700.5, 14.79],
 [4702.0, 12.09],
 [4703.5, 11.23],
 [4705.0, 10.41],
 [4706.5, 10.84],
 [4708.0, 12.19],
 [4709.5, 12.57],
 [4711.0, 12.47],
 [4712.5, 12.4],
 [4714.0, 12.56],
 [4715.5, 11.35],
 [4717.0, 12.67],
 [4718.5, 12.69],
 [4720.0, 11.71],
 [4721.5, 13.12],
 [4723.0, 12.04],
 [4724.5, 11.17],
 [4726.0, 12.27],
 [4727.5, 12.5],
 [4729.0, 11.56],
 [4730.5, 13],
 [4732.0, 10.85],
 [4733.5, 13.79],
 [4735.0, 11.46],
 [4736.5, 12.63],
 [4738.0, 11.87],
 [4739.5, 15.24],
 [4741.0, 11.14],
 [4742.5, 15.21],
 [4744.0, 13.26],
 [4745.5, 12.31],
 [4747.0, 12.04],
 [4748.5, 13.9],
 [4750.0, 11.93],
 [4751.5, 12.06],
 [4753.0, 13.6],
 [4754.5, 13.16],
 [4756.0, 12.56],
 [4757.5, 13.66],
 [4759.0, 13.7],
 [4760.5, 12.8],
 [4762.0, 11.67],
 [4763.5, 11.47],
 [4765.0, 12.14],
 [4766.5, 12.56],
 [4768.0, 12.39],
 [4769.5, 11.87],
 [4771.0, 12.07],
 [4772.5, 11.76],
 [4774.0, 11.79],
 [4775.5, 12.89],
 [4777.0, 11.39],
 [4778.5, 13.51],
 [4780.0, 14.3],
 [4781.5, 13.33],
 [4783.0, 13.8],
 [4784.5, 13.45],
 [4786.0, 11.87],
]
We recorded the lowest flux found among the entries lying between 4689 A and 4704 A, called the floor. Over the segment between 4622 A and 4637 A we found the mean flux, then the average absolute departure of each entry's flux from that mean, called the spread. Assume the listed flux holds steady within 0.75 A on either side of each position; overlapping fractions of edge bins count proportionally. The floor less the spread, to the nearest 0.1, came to 10.0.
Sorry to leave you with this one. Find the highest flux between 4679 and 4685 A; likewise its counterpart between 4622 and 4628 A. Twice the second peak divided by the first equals 1.9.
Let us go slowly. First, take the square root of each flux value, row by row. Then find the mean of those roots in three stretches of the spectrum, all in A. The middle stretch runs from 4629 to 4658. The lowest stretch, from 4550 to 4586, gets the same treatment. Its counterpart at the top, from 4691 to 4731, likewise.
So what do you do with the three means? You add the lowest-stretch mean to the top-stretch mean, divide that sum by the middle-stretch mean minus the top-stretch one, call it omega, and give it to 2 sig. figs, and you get 46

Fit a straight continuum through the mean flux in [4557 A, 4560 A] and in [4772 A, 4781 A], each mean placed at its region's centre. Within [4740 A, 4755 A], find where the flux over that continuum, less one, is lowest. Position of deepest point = 4741.0 A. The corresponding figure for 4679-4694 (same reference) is 4681.0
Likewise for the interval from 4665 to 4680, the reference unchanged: 4666.0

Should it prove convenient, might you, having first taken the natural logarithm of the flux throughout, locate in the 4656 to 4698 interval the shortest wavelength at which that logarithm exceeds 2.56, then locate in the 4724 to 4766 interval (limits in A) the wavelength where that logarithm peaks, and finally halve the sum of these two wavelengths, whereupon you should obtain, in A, 4699.0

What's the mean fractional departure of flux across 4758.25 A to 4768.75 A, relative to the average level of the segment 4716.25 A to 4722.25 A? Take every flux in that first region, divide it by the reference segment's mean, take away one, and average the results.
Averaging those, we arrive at -0.01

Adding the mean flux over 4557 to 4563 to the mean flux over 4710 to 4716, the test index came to 27.1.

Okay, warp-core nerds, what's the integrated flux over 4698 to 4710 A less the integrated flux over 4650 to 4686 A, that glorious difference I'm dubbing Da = -321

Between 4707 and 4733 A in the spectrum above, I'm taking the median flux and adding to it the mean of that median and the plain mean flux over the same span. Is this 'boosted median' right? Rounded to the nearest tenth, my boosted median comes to 24.7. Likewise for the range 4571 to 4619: 27.5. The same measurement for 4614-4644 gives 26.7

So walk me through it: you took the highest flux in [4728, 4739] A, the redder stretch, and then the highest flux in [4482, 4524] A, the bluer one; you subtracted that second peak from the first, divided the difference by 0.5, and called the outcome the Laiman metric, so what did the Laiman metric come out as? -5.6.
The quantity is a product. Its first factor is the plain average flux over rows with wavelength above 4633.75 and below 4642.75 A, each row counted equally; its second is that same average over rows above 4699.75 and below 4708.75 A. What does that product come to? 164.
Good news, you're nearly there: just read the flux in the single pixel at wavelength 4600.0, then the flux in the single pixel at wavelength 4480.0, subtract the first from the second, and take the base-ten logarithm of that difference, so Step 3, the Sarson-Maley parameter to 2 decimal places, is 0.36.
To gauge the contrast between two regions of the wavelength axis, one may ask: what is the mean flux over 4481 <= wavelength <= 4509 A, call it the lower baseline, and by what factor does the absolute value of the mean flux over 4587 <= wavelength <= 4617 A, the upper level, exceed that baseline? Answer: 0.95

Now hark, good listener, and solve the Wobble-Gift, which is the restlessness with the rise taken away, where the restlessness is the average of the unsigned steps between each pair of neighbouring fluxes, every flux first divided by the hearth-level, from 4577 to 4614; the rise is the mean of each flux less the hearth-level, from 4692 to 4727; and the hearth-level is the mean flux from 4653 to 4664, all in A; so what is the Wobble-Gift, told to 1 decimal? 1.1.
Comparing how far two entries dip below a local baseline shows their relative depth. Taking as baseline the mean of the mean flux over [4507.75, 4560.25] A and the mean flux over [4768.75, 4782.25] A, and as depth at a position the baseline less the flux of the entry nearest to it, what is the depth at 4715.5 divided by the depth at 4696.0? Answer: -6.4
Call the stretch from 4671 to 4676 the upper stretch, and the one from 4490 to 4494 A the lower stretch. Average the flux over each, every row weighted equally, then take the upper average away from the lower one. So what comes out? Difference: 2.2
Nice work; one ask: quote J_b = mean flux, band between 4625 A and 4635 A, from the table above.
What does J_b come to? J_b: 13.6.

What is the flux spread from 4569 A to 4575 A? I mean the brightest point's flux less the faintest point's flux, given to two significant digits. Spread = 1.3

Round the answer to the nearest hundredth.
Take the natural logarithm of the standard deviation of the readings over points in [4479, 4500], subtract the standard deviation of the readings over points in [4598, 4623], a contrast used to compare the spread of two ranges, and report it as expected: -1.12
